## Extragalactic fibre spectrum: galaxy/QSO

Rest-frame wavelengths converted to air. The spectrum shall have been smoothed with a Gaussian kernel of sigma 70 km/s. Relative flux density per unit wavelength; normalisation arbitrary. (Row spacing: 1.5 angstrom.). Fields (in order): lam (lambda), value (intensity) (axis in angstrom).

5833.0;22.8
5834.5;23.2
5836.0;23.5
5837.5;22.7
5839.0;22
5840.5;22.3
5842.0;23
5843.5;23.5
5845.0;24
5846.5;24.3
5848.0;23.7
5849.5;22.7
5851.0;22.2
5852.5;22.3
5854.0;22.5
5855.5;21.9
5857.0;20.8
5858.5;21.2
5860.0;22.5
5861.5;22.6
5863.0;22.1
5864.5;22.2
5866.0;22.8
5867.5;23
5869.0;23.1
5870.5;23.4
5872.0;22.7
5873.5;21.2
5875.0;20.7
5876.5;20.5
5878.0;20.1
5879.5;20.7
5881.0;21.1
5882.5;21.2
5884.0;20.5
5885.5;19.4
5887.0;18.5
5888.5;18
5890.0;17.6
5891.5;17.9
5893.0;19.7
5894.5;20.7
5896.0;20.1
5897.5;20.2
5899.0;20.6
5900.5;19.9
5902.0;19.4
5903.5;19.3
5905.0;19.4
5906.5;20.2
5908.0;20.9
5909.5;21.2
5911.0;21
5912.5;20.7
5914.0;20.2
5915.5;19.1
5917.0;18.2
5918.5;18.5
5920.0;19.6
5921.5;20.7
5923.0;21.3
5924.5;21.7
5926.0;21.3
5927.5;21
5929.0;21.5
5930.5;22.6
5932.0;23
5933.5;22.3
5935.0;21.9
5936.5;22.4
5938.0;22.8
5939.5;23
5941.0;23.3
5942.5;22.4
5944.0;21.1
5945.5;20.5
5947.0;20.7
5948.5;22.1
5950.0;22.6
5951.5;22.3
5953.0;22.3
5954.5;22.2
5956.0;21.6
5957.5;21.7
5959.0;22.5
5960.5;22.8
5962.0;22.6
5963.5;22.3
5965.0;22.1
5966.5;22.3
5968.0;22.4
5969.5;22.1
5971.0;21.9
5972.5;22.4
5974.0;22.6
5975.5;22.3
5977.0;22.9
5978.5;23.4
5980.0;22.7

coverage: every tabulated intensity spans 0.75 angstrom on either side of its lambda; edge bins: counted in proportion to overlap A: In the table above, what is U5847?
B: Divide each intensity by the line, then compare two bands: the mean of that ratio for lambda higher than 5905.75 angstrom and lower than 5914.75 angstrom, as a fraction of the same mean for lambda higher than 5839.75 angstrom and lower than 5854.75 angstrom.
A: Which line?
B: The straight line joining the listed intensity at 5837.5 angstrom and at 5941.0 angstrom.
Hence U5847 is 0.884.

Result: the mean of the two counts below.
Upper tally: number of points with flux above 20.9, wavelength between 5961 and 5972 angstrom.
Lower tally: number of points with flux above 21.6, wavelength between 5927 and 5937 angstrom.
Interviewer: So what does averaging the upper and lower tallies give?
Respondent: 6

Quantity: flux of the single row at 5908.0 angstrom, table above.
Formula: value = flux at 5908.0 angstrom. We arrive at 20.9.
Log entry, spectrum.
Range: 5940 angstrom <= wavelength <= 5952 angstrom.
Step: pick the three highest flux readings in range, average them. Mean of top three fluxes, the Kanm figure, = 22.8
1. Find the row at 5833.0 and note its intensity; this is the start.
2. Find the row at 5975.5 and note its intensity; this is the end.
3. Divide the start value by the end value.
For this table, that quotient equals 1.02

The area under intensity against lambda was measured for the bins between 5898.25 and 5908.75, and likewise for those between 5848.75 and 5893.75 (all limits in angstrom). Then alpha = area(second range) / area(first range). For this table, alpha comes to 4.5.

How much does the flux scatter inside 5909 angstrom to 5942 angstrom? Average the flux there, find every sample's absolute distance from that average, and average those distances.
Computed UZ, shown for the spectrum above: 1.1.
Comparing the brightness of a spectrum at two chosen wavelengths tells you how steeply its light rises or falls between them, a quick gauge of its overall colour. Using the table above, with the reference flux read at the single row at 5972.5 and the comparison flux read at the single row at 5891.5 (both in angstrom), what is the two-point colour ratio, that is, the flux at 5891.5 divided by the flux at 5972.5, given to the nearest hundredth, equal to 0.80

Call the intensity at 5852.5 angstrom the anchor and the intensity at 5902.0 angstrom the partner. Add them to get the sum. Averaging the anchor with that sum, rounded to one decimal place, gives 32.0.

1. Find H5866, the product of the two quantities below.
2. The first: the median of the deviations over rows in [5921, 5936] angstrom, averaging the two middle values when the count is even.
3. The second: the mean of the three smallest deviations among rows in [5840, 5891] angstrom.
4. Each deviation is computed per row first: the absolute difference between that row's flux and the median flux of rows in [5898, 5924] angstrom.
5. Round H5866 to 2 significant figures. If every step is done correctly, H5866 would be 0.33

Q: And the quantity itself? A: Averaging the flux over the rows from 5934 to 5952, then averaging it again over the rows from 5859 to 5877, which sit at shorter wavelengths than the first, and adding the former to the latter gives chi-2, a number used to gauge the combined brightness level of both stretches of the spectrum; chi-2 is 44.3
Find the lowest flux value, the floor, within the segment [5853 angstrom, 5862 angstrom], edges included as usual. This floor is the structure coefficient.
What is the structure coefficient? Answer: 20.8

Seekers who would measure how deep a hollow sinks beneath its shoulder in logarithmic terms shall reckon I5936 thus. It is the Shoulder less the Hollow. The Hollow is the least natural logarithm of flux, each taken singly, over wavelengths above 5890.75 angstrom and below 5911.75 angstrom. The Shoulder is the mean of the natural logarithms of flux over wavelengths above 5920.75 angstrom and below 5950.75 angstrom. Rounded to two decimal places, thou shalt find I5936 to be 0.20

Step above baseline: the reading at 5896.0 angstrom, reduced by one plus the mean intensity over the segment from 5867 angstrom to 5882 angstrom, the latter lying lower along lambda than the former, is -2.5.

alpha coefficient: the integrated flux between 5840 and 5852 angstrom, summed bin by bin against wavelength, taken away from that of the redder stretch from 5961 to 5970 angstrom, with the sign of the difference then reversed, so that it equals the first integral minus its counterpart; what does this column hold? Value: 78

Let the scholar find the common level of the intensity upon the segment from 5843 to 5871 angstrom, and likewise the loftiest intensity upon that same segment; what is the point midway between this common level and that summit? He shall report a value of 23.5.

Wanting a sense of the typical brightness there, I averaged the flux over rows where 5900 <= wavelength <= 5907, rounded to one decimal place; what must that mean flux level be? 19.6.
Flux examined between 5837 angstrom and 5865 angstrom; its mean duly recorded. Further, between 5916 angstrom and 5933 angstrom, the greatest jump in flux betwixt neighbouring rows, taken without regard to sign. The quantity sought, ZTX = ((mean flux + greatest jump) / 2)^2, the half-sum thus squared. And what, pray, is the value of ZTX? 140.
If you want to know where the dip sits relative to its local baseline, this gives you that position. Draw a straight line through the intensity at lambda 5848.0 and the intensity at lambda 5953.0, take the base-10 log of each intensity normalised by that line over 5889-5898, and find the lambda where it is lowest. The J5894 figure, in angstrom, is 5890.0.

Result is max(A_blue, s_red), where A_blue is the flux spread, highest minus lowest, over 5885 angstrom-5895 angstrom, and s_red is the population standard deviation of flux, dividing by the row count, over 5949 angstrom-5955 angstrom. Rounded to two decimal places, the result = 3.10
